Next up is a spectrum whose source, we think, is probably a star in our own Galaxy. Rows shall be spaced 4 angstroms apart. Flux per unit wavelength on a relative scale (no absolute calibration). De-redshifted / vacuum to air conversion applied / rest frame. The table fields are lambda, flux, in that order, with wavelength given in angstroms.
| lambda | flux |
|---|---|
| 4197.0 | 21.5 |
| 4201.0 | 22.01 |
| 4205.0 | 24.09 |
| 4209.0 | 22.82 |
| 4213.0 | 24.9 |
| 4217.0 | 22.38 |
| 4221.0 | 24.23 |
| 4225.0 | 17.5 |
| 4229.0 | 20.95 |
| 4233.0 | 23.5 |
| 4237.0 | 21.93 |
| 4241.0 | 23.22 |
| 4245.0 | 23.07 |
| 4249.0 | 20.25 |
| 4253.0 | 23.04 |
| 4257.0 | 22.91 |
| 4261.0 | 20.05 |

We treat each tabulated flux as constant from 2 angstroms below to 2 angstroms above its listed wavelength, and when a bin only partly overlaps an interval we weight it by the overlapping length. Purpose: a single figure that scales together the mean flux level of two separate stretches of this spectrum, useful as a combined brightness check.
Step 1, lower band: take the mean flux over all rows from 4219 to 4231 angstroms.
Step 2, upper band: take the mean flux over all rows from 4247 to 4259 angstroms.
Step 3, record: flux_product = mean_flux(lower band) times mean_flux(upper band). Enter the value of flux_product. 461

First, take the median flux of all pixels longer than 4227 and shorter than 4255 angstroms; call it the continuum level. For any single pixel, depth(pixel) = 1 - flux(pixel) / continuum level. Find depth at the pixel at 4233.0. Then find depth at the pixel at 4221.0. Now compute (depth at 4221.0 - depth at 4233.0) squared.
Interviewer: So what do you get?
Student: 0.001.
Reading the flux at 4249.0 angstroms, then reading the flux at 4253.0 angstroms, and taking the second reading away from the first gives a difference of -2.8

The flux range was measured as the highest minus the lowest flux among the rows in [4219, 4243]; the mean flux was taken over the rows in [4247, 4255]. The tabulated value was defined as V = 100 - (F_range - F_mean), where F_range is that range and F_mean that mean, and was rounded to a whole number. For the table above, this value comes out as 115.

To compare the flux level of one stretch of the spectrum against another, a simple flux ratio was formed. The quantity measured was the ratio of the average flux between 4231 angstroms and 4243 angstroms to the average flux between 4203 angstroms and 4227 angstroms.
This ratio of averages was 1.01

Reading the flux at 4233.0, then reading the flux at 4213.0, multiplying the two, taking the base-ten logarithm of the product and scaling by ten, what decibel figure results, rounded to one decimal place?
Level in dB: 27.7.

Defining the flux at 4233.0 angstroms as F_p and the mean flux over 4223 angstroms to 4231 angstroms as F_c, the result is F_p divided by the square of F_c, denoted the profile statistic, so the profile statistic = 0.064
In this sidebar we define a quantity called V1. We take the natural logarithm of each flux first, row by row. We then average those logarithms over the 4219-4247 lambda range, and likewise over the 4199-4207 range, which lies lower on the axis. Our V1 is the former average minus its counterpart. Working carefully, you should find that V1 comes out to -0.048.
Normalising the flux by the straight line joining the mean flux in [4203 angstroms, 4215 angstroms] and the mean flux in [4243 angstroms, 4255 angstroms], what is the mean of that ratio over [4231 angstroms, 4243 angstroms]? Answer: 1.01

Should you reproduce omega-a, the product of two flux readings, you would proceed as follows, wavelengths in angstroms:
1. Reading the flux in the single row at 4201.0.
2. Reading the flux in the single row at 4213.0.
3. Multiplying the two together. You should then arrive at 548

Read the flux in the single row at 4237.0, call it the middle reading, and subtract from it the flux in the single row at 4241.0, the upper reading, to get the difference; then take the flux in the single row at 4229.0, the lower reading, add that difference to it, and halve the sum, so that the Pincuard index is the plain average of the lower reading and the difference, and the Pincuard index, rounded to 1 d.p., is 9.8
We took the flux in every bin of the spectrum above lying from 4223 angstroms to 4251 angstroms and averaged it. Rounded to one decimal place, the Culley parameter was 21.5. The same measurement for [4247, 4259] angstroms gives 22.1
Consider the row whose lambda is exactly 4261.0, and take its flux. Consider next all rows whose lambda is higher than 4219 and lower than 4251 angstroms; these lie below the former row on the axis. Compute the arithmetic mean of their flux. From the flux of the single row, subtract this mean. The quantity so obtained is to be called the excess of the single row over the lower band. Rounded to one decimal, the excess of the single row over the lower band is -1.8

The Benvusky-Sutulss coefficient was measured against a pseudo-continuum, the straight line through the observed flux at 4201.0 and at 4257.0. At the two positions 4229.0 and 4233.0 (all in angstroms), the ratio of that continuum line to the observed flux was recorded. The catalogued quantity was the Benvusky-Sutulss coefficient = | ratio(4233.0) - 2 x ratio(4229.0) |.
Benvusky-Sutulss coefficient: 1.2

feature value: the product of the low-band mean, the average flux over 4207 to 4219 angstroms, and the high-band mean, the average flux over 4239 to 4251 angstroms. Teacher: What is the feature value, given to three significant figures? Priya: 518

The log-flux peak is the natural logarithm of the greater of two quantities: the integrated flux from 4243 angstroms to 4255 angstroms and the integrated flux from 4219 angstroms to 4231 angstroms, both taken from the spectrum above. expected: 5.58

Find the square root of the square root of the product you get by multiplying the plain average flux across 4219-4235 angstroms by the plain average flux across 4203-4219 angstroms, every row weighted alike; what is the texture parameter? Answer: 4.75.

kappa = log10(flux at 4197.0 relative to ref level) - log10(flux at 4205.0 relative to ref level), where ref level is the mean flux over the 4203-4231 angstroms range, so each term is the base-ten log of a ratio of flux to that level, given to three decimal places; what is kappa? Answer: -0.049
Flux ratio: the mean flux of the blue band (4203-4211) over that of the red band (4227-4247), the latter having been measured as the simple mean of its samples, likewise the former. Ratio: 1.04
